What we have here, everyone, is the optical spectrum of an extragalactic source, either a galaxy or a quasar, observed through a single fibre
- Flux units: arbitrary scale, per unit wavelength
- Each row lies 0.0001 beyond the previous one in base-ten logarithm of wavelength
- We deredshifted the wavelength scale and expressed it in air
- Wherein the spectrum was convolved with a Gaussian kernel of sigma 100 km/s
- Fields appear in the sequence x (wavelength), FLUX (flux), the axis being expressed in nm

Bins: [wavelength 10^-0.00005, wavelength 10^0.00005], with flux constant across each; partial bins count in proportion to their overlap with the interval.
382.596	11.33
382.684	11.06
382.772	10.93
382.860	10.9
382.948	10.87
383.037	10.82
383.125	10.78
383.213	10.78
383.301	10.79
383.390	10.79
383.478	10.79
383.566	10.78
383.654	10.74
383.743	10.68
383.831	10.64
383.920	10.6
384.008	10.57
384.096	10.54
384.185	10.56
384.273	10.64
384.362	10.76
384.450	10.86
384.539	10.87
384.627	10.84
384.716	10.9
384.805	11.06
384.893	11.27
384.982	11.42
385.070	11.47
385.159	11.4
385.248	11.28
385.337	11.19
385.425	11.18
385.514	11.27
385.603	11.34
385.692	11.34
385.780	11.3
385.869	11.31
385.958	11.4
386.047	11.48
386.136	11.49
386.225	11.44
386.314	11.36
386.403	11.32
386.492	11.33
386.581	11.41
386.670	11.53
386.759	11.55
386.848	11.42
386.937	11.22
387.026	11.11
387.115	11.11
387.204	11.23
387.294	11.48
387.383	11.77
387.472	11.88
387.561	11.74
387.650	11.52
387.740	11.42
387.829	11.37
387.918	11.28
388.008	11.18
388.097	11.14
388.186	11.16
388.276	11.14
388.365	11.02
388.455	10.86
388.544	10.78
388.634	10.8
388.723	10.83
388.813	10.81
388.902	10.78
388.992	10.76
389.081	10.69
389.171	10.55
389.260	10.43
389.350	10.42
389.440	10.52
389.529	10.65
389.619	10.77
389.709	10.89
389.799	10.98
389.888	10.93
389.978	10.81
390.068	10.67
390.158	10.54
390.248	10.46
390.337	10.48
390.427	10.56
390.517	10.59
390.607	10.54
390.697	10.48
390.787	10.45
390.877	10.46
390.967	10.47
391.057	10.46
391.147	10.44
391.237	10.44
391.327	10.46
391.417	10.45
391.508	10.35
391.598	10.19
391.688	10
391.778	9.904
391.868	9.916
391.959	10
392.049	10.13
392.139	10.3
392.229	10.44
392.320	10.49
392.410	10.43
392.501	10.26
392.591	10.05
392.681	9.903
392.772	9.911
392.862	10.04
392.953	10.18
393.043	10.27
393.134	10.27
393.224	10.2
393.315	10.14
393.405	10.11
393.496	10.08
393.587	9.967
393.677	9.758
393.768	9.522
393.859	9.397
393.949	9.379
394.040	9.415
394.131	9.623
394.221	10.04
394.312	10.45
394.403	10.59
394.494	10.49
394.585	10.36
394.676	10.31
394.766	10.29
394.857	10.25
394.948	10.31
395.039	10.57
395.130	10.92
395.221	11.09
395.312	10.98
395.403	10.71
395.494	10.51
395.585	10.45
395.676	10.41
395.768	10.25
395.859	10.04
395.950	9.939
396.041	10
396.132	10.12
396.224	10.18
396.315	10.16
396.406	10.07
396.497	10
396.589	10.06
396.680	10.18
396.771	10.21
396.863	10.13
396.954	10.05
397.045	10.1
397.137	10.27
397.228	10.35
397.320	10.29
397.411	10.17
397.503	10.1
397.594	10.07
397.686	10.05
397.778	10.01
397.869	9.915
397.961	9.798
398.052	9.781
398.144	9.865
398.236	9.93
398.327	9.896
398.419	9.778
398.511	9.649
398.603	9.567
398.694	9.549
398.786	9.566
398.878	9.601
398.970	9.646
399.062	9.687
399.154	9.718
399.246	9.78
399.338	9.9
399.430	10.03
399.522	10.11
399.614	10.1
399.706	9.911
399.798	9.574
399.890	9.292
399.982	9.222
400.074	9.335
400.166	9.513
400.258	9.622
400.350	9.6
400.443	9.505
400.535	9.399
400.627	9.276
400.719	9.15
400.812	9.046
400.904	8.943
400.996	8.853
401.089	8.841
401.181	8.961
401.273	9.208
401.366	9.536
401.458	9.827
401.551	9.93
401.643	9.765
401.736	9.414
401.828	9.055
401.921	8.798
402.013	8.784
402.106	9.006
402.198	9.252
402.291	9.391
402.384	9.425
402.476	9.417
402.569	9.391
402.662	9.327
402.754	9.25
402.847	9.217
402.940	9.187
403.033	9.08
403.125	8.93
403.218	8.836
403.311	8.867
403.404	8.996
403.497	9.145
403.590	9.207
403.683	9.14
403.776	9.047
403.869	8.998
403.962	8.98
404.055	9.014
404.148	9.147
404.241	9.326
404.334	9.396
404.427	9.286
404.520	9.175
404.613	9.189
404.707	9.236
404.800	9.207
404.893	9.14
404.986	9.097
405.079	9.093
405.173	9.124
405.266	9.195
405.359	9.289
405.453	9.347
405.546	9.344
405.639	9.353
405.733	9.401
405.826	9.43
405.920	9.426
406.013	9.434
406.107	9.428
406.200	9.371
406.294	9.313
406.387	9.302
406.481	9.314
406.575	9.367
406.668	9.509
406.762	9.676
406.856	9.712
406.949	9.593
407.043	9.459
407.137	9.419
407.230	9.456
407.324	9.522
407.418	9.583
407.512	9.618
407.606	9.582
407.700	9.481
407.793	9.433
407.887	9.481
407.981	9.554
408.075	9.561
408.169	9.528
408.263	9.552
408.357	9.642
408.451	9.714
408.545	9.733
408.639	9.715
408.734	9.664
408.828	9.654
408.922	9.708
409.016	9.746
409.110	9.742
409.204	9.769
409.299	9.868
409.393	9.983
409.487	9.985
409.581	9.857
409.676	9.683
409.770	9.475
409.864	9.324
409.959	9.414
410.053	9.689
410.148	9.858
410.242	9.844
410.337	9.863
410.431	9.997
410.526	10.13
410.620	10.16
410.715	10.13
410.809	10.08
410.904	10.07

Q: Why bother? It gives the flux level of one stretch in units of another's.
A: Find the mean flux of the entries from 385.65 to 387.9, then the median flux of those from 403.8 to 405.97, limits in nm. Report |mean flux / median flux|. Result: 1.24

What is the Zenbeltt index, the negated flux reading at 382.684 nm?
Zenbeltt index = -11.1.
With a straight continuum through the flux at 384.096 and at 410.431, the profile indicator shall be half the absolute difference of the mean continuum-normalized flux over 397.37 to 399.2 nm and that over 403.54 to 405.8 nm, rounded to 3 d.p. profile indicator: 0.024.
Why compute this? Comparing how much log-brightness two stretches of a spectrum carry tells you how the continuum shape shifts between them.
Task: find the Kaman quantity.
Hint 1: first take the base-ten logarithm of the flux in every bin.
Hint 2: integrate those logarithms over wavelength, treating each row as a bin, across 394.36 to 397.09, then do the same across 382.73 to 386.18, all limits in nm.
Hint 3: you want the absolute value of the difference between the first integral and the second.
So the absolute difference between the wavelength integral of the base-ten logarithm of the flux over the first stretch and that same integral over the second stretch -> 0.8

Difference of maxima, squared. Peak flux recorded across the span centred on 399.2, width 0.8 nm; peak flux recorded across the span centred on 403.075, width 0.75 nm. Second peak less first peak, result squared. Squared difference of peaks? 0.7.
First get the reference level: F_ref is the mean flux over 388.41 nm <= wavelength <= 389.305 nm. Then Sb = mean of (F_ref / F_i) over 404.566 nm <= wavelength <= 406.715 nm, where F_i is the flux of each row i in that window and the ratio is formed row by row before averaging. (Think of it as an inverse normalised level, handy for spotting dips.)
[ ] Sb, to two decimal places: 1.15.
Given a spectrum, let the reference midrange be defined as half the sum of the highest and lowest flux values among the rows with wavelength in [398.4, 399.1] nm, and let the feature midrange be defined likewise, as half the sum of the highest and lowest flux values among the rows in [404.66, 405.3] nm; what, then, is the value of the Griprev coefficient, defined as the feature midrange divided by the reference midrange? 0.948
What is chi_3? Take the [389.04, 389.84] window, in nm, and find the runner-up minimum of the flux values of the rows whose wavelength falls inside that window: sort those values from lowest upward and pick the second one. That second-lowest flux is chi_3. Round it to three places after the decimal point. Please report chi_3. 10.430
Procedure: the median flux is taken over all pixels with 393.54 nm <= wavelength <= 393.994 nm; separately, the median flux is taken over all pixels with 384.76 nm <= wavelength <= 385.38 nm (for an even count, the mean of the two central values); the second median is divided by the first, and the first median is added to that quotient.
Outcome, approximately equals 10.7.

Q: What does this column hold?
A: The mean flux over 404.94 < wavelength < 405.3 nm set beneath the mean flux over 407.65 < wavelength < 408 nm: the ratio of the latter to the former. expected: 1.04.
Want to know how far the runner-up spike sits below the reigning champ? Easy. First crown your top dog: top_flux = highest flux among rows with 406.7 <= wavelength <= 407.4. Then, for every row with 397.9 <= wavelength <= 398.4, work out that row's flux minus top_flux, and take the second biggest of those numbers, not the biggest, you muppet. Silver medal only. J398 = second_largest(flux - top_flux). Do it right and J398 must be 0.2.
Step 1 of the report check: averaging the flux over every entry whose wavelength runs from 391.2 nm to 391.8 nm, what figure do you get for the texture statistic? 10.3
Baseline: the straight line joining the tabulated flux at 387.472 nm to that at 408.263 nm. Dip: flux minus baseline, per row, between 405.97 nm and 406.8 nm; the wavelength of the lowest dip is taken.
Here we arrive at 406.387 nm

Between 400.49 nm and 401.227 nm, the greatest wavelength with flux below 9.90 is 401.181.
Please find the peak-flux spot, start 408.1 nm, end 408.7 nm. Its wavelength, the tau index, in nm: 408.545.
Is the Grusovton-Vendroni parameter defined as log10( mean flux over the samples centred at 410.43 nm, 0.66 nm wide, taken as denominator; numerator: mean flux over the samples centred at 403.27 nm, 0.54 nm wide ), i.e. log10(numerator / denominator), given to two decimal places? -0.05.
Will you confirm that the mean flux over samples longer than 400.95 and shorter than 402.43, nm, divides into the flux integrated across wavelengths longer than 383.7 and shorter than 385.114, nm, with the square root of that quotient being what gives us 1.29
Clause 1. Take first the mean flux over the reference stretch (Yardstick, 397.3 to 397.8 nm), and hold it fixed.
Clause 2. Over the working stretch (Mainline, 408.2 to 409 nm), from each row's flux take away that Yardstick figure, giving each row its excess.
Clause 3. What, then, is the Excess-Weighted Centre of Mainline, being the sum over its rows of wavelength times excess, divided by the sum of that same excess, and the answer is 408.58 nm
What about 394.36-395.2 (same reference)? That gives 394.81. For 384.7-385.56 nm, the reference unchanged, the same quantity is 385.13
